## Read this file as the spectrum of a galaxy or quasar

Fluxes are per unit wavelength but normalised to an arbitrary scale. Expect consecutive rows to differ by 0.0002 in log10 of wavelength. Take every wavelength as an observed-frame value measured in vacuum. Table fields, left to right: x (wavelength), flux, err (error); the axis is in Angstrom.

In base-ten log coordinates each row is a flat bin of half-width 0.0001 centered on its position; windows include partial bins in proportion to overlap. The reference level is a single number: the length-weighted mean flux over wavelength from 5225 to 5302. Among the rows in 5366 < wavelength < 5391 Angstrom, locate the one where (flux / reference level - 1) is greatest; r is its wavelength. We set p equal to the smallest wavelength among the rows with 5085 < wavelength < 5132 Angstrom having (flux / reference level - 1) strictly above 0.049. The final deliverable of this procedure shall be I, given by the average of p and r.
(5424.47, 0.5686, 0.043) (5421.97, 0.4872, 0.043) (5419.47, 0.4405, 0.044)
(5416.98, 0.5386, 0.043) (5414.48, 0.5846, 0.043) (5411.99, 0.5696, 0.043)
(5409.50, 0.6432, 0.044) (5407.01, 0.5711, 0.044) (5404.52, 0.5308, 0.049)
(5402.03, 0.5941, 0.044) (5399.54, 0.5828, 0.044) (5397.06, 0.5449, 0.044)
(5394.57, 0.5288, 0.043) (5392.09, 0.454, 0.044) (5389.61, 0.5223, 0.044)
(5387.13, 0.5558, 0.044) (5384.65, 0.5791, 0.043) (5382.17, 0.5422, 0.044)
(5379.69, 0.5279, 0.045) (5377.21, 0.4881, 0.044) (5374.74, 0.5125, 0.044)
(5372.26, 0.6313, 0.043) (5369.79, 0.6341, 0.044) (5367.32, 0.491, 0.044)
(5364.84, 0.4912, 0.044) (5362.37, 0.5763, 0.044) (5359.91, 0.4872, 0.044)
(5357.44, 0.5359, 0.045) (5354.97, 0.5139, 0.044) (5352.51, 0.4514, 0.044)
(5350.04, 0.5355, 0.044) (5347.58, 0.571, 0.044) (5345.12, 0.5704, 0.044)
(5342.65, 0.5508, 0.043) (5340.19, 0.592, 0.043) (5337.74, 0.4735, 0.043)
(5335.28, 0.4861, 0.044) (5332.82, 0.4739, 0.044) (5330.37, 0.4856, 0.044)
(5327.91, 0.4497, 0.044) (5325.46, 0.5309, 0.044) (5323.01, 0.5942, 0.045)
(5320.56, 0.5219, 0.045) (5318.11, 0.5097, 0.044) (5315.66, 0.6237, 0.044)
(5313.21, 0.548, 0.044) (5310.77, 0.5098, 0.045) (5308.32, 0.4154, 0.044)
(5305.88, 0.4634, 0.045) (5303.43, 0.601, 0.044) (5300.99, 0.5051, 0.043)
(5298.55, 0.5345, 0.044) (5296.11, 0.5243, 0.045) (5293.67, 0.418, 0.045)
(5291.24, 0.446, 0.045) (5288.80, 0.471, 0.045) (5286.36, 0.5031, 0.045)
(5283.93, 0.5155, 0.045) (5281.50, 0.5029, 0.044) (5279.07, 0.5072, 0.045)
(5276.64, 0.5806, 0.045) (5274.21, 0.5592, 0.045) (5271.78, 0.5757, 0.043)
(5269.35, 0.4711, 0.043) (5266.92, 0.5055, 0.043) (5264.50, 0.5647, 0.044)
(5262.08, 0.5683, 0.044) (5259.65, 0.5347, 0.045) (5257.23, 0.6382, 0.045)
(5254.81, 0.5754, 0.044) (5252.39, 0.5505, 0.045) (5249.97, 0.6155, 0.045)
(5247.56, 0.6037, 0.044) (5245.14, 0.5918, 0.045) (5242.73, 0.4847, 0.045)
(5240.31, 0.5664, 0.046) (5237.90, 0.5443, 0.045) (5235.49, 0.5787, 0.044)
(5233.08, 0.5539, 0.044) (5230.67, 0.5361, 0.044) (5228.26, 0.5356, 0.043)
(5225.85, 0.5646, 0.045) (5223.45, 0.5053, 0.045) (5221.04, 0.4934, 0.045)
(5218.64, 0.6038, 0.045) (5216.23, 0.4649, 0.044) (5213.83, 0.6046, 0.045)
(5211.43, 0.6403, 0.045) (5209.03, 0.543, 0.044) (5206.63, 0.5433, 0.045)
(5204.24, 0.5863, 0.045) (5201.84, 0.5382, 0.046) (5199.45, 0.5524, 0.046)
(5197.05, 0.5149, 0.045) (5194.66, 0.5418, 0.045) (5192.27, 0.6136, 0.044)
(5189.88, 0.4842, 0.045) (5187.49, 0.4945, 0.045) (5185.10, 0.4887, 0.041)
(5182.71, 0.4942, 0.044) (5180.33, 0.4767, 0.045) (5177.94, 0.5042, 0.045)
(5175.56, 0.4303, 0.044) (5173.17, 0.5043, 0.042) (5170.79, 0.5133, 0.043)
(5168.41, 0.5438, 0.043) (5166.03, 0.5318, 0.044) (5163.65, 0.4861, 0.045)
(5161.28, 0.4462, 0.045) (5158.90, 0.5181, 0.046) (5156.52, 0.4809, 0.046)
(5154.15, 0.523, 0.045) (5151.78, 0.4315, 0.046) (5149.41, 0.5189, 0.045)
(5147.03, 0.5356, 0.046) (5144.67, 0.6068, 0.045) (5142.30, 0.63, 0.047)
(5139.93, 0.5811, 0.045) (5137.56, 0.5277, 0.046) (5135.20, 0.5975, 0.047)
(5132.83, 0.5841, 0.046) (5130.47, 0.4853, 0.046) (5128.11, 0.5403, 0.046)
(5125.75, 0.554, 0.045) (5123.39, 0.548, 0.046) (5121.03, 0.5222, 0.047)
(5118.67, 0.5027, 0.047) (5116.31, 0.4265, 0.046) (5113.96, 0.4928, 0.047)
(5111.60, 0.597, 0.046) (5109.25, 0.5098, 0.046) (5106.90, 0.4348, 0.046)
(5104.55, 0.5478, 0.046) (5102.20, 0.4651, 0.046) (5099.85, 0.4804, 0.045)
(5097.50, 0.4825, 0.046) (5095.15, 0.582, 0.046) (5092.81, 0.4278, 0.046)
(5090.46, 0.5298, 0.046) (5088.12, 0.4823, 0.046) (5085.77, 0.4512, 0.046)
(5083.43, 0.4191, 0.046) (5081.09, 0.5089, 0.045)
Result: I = 5232.5 Angstrom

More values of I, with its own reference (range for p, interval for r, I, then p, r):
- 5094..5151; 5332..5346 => 5217.7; 5095.15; 5340.19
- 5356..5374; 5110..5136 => 5248.8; 5362.37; 5135.20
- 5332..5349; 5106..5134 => 5225.9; 5340.19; 5111.60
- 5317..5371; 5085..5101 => 5209.1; 5323.01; 5095.15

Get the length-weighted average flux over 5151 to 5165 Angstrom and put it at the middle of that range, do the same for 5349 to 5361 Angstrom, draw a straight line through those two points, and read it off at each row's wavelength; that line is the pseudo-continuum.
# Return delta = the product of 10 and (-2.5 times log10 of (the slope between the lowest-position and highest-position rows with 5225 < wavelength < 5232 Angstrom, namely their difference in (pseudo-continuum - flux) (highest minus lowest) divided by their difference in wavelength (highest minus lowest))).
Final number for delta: 56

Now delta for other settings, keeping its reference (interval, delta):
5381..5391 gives 64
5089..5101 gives 57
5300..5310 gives 48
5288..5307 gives 81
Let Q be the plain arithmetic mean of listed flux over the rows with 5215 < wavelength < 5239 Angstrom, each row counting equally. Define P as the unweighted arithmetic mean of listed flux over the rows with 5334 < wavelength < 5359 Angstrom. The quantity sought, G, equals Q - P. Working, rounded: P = 0.528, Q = 0.538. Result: 0.010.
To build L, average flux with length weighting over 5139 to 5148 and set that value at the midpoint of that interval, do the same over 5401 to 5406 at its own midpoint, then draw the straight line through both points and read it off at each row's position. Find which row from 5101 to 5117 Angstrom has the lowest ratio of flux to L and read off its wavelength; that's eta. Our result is 5116.31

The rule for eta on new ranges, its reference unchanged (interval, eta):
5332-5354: 5352.51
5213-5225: 5216.23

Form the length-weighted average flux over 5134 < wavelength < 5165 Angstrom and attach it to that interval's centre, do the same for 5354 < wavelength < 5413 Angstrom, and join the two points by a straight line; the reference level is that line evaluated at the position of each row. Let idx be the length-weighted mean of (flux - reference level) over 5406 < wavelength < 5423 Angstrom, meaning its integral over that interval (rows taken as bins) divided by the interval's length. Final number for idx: 0.000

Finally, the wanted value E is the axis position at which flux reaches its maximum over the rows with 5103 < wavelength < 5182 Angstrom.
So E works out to 5142.30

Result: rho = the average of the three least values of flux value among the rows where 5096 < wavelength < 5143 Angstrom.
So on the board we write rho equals 0.442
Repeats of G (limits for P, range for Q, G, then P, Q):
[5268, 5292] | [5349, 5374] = 0.022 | 0.513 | 0.535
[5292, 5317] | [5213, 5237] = 0.030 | 0.514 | 0.544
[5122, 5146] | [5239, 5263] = 0.007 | 0.565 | 0.573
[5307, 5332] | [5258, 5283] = 0.018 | 0.519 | 0.537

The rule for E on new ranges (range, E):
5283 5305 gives 5303.43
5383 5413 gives 5409.50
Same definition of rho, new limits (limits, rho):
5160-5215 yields 0.451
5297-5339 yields 0.443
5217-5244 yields 0.494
